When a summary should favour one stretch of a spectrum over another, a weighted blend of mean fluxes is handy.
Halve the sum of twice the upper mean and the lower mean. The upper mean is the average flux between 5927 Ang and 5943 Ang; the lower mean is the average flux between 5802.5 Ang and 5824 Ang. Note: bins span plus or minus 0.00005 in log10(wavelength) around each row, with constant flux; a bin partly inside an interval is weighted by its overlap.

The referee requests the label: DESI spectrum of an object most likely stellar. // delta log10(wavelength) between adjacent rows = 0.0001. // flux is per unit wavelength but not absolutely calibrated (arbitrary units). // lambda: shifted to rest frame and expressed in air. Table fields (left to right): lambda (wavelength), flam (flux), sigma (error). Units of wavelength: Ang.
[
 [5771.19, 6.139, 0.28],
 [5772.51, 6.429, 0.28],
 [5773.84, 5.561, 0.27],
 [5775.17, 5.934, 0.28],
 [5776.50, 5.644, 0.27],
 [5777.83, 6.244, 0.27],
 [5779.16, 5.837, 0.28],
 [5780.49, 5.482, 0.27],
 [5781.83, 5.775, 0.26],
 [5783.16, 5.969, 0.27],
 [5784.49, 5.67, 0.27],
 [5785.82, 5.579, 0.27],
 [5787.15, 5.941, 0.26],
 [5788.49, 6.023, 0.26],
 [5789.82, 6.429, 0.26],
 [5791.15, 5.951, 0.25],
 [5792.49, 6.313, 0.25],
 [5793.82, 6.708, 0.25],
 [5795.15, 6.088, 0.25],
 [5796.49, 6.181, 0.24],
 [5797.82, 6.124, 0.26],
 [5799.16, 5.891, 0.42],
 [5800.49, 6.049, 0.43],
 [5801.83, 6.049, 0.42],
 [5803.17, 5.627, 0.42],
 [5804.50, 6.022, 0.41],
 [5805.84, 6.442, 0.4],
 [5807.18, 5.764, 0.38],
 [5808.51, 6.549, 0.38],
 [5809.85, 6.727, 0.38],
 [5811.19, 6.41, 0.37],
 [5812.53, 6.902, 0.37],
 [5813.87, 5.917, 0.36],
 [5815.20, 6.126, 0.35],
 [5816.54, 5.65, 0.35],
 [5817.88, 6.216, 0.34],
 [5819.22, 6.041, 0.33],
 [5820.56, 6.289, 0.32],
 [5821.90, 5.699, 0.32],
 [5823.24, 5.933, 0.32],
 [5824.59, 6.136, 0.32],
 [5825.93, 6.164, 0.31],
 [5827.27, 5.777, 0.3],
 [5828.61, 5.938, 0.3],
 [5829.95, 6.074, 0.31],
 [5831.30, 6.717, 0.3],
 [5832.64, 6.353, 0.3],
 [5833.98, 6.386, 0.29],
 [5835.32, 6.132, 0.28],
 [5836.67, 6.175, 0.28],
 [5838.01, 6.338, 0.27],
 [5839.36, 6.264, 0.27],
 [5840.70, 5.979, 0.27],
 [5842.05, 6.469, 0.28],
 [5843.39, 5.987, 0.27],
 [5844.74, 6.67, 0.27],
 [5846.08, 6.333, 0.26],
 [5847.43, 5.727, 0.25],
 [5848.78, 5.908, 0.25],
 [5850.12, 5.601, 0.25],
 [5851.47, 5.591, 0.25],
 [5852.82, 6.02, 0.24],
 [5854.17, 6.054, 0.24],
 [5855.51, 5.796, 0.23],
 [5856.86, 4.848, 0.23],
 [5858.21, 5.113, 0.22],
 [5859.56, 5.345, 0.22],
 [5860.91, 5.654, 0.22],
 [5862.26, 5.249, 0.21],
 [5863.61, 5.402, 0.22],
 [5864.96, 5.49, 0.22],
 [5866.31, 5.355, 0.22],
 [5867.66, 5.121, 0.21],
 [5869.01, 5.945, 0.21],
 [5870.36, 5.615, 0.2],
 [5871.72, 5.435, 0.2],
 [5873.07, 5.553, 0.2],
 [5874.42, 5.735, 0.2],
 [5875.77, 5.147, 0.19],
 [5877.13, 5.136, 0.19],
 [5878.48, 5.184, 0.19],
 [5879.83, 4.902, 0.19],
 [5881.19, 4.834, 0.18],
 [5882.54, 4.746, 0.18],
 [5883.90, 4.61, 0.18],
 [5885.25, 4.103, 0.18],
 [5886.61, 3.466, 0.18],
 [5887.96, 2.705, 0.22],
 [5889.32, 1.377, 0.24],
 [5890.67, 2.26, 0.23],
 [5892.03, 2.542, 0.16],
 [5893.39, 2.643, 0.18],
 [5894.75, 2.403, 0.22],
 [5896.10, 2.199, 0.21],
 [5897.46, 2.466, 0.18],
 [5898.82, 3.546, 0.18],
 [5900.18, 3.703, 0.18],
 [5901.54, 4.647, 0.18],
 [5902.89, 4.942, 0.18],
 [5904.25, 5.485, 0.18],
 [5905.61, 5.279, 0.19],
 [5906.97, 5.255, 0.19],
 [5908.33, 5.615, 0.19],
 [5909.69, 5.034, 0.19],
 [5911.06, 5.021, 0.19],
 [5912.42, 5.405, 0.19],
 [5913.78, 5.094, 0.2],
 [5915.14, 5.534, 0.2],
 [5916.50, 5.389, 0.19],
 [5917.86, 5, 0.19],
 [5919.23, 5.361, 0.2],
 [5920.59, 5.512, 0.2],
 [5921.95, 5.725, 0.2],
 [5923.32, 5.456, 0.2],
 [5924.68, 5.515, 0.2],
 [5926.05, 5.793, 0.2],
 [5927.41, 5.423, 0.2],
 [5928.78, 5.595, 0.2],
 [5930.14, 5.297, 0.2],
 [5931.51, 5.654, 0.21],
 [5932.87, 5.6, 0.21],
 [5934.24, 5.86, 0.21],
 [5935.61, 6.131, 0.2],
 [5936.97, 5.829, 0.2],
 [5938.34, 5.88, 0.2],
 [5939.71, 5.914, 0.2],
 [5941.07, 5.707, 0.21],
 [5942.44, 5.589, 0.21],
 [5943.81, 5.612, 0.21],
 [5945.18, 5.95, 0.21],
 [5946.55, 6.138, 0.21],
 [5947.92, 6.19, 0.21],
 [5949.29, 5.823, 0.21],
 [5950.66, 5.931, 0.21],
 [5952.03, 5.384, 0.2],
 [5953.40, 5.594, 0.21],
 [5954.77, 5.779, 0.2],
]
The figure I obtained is 8.8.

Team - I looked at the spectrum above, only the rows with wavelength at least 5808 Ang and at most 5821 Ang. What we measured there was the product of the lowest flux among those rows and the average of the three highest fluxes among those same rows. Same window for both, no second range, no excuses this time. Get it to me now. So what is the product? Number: 38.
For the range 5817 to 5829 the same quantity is 35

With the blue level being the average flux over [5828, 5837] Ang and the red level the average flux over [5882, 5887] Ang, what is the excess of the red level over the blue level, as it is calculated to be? -2.0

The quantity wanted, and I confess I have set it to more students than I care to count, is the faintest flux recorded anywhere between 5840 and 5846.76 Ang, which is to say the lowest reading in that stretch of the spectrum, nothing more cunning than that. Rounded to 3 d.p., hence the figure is 5.979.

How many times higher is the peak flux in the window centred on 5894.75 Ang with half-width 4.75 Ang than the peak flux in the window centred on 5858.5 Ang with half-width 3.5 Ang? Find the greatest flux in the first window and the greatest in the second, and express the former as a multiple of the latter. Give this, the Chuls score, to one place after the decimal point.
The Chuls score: 0.6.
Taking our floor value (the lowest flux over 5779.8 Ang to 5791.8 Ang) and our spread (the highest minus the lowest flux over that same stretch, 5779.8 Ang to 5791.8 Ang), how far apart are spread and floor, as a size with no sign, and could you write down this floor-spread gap 4.5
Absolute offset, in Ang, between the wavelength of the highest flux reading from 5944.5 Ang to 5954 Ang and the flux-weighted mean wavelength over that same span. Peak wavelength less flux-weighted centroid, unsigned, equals 1.3 Ang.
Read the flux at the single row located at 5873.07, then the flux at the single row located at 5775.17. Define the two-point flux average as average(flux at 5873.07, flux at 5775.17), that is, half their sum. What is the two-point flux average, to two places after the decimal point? 5.74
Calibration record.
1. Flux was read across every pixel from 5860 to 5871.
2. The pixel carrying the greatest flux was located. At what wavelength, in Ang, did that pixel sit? 5869.01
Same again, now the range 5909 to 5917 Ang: 5915.14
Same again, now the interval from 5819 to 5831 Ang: 5820.56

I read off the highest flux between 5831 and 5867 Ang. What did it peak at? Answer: 6.717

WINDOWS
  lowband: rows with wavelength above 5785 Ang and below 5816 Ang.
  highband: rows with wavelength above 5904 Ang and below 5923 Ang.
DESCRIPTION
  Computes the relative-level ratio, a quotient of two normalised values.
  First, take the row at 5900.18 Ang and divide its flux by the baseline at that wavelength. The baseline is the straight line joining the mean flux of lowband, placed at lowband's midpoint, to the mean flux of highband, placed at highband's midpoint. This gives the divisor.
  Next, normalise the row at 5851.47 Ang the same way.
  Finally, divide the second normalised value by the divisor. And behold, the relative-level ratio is 1.42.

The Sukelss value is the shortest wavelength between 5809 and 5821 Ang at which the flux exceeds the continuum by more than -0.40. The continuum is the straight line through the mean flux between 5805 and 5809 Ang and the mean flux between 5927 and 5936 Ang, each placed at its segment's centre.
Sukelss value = 5809.85 Ang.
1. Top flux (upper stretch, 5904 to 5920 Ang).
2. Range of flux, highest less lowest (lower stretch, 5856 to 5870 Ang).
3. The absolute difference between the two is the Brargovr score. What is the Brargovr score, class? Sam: 4.5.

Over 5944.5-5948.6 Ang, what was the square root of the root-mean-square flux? 2.47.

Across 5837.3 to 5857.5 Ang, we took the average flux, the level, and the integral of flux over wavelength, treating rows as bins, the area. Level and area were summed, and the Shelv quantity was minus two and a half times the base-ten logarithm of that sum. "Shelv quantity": -5.3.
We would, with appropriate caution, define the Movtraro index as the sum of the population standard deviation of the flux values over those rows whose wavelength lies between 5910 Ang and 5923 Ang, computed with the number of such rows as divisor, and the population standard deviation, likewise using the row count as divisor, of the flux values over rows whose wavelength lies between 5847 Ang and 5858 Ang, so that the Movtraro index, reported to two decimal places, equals 0.59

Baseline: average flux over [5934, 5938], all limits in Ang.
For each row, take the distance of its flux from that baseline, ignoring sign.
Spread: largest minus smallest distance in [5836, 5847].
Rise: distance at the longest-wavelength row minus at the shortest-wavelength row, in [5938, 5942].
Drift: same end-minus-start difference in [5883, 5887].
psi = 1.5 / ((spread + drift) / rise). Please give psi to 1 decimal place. 0.1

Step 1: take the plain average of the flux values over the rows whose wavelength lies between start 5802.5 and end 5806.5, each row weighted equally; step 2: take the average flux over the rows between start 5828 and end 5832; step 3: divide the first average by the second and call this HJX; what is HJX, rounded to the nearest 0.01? 0.97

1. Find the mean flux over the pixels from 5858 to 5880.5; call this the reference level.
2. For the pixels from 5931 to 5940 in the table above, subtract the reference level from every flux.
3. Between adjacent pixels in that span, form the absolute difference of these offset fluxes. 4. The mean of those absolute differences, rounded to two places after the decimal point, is 0.16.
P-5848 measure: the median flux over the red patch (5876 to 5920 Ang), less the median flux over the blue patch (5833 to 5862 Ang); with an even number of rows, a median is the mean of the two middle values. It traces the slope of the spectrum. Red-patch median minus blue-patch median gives -1.1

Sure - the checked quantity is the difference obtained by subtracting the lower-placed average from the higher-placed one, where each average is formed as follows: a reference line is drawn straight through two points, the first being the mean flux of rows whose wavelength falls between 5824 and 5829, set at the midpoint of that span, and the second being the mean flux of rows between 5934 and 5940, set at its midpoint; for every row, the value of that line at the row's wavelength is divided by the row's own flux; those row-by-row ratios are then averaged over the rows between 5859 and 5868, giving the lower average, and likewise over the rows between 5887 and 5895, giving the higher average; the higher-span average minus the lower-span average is 1.6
